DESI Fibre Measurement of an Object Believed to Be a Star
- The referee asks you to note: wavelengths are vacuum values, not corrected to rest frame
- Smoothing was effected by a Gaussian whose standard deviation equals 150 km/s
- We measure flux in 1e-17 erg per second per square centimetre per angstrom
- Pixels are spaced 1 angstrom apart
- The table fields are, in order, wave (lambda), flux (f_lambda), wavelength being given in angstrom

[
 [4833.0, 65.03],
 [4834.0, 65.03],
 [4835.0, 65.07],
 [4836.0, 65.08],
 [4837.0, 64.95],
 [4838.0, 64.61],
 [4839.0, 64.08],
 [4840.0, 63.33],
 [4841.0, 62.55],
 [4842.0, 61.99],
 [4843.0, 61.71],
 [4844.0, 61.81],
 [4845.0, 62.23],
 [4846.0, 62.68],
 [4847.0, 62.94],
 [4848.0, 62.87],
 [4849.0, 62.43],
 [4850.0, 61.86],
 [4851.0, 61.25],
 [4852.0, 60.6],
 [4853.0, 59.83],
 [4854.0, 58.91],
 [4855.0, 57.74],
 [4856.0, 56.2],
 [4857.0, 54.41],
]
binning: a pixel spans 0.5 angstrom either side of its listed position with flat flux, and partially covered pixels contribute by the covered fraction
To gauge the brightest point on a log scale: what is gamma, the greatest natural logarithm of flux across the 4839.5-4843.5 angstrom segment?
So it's 4.15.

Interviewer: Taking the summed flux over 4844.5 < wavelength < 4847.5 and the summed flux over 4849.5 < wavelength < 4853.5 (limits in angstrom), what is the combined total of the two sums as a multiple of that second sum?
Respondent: 1.77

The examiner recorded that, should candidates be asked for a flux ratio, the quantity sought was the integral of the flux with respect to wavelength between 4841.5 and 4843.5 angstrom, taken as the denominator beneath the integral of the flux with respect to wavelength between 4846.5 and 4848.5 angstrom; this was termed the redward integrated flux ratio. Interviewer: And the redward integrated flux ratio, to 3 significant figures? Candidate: 1.02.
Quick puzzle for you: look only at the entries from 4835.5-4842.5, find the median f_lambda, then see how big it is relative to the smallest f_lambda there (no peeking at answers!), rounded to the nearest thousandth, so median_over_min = 1.034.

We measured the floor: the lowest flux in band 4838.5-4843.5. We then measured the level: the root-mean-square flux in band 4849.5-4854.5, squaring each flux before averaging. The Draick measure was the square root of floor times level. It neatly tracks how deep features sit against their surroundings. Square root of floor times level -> 61.1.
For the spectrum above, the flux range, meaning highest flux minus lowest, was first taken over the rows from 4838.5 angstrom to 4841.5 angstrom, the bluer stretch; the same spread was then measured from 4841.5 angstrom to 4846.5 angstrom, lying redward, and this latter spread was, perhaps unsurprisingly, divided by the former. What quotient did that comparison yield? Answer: 0.63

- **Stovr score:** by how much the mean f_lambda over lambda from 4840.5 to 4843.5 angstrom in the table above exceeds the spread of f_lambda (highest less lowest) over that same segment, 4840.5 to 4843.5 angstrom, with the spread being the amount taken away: 61.2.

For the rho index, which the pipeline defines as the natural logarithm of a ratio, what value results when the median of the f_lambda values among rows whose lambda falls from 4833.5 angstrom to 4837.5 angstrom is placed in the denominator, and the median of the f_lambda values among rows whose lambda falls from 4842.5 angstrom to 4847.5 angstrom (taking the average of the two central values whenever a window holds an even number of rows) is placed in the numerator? -0.044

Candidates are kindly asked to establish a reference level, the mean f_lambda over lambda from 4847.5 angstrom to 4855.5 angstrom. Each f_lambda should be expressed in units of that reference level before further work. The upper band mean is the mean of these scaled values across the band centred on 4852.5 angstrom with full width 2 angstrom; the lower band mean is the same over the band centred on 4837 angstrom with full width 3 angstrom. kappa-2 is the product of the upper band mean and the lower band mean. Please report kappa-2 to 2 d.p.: 1.06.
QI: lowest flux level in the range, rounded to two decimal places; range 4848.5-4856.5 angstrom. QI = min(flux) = 56.20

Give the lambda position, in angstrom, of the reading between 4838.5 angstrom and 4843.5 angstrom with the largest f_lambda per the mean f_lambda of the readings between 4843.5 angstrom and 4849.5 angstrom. 4839.0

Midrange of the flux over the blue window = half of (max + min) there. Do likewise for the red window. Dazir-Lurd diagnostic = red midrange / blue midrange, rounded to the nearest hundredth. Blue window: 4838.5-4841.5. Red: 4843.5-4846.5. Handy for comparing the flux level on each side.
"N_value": 0.98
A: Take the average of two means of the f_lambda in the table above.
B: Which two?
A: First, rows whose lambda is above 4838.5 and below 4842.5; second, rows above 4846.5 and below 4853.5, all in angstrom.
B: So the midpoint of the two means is 62.3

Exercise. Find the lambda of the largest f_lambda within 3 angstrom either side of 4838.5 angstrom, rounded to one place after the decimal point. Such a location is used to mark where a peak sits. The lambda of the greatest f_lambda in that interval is 4836.0 angstrom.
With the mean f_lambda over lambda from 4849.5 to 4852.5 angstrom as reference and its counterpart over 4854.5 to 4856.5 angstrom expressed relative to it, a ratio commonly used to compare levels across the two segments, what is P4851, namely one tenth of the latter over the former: 0.0930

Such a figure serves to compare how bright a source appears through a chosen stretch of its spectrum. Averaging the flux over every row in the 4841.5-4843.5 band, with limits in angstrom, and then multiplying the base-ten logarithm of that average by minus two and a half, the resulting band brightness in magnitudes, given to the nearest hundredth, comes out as -4.48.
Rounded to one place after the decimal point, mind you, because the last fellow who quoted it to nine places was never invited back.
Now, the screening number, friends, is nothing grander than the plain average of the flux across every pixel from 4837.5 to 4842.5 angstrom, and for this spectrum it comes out 63.3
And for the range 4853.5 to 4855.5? 58.3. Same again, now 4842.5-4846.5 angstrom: 62.1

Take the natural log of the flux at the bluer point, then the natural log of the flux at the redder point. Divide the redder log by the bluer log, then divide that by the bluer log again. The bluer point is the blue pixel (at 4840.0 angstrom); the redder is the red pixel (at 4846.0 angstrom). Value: 0.240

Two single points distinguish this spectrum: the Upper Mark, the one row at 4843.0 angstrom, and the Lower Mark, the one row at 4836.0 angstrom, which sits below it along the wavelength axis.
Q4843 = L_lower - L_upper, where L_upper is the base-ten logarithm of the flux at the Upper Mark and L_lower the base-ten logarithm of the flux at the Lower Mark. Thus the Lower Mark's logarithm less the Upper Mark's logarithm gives 0.023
